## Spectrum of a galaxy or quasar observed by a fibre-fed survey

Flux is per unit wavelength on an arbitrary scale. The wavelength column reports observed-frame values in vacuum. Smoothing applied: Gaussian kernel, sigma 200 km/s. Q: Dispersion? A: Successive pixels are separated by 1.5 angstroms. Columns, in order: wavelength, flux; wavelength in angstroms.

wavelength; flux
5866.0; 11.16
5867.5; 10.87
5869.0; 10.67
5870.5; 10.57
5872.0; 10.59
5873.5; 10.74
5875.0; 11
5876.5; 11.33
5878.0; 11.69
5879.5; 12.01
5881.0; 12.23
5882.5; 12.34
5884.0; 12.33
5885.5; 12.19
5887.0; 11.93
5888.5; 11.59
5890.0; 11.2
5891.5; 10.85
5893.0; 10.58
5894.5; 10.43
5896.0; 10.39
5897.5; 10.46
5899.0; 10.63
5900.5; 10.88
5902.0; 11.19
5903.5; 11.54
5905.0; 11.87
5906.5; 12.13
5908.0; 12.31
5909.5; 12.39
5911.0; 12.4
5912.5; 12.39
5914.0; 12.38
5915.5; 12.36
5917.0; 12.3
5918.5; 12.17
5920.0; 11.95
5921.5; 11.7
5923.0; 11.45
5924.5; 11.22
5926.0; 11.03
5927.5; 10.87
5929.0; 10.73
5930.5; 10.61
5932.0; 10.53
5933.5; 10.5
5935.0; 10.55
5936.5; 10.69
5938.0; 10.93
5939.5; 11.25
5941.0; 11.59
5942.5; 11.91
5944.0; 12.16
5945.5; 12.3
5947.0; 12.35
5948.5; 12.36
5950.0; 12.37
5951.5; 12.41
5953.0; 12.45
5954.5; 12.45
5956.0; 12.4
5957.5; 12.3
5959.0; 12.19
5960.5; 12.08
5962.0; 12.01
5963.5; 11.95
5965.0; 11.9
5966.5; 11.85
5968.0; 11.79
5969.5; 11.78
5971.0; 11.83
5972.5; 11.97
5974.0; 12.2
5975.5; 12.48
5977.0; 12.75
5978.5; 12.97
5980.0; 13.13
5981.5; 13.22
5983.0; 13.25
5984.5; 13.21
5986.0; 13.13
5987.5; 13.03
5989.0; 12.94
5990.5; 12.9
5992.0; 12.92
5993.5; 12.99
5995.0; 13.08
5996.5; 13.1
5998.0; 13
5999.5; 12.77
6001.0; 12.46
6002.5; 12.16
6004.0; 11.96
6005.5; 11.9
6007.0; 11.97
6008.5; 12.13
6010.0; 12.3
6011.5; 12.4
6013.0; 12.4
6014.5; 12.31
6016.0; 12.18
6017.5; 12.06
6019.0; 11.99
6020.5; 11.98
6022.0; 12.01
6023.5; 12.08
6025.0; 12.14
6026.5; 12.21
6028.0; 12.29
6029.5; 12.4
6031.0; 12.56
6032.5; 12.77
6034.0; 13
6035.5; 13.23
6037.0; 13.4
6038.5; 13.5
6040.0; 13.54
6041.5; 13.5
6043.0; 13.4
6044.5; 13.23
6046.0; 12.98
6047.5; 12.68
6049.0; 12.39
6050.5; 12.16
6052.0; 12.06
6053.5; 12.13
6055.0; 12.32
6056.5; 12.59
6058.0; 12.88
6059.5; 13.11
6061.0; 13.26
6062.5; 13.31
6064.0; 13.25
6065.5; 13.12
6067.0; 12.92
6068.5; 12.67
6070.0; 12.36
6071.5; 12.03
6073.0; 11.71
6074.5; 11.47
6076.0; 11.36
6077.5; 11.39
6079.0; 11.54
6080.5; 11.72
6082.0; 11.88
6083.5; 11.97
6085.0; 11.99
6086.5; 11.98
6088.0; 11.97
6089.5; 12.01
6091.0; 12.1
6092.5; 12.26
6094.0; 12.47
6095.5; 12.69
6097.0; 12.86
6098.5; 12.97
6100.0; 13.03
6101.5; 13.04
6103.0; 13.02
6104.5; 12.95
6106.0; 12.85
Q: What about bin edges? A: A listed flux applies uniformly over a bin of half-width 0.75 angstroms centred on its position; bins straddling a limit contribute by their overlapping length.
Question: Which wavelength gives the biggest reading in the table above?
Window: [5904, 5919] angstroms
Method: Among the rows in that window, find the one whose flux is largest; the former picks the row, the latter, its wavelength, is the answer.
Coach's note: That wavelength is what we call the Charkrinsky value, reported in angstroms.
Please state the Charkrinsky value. 5911.0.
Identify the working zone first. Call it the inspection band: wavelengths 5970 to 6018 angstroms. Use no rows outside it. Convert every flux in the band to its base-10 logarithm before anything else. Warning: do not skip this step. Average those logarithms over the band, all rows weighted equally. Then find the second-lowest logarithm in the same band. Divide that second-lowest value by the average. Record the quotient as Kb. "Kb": 0.978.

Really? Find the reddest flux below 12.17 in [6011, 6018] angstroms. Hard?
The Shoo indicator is 6017.5 angstroms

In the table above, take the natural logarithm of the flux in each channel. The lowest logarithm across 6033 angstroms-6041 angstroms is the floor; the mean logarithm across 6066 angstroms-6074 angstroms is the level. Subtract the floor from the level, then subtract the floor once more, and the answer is -2.62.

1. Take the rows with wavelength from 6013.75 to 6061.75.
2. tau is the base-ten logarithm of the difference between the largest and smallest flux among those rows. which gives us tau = 0.19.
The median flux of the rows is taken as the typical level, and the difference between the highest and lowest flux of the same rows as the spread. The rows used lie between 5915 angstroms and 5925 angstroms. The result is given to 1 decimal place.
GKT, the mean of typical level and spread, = 6.5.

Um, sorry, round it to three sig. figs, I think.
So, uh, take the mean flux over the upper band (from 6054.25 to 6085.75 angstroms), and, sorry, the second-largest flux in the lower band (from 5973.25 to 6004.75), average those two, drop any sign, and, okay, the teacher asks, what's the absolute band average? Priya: 12.8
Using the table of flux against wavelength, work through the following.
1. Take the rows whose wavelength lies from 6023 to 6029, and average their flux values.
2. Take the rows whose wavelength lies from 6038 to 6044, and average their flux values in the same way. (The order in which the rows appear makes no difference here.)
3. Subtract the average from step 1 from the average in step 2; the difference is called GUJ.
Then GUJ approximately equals 1.3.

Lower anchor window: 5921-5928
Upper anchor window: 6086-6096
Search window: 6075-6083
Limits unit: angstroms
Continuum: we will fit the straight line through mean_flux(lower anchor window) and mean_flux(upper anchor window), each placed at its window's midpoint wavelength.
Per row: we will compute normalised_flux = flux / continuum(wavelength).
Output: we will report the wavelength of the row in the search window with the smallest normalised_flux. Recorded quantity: 6076.0 angstroms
